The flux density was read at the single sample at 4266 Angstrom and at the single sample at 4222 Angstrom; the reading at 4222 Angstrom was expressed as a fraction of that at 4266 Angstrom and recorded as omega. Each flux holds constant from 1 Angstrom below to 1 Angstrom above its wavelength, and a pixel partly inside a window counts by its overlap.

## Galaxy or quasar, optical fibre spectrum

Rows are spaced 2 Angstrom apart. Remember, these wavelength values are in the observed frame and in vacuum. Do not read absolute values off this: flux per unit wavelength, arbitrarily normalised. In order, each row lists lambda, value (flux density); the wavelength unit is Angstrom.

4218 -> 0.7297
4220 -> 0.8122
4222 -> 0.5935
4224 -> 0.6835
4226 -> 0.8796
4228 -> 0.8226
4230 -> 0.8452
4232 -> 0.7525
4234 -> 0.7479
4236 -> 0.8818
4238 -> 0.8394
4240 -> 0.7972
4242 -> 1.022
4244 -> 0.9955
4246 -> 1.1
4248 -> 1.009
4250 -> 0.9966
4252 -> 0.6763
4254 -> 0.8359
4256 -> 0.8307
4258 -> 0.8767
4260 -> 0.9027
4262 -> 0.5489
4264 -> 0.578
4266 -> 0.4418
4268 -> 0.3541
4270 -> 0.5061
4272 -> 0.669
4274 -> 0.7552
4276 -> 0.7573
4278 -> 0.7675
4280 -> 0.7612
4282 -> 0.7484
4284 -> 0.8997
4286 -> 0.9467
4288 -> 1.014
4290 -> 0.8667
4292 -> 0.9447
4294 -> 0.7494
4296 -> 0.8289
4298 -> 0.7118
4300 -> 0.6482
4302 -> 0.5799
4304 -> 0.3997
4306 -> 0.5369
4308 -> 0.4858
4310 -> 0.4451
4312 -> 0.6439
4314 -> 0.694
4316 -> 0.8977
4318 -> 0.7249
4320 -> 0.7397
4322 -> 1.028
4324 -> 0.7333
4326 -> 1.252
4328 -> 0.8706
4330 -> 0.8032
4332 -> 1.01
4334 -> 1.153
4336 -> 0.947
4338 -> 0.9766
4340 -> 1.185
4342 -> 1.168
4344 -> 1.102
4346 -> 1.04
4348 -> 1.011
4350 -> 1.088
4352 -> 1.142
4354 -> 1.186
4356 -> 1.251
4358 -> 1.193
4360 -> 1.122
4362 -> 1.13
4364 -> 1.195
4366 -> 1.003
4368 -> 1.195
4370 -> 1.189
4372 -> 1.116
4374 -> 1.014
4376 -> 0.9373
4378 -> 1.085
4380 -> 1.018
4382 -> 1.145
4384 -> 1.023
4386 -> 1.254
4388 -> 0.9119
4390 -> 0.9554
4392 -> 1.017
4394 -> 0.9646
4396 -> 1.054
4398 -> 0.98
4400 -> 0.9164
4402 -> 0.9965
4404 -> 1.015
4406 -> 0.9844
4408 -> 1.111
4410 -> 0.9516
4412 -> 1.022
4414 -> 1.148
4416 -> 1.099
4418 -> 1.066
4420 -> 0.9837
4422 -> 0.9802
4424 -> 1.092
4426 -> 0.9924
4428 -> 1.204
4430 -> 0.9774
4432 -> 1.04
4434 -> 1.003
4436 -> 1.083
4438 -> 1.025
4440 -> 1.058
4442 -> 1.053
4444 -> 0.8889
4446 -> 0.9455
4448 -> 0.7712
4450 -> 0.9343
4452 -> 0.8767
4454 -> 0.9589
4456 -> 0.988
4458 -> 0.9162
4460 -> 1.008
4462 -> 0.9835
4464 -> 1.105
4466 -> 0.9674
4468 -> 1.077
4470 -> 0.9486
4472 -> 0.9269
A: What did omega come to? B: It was 1.3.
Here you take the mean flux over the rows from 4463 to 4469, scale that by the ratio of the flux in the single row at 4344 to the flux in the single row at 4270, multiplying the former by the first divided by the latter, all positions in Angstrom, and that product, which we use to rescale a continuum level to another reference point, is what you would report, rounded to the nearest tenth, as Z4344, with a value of 2.3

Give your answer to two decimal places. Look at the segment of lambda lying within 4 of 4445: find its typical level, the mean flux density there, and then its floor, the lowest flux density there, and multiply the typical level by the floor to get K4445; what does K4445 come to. 0.71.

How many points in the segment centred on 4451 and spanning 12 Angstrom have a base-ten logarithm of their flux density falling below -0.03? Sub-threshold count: 2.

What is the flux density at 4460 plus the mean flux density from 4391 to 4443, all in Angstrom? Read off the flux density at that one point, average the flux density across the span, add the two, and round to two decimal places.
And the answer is 2.04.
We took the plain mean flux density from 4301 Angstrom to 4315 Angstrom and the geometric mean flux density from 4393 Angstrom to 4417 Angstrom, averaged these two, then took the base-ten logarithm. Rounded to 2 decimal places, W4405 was -0.11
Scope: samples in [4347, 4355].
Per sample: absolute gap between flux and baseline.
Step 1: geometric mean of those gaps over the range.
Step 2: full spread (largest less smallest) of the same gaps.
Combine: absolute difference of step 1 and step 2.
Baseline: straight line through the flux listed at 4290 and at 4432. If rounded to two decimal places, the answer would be 0.02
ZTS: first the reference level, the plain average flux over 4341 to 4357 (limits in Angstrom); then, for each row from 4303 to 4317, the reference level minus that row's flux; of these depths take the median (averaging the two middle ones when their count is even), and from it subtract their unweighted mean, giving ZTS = 0.049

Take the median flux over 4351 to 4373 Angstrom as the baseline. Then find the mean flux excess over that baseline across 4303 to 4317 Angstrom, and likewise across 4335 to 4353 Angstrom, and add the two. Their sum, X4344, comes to -0.713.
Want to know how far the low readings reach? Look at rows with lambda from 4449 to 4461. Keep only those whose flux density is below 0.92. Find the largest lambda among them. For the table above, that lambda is 4458 Angstrom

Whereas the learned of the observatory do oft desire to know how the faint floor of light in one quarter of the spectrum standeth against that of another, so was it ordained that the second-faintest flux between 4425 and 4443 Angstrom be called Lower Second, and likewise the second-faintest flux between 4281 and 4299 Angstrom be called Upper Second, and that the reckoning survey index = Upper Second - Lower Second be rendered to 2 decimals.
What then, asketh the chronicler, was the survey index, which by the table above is -0.24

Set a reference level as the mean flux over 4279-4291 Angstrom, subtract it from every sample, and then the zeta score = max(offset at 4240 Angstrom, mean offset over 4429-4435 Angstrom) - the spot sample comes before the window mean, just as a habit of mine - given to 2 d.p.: 0.13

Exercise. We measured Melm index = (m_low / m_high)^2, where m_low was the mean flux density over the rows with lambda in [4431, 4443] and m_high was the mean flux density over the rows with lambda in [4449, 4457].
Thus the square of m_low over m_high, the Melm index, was 1.2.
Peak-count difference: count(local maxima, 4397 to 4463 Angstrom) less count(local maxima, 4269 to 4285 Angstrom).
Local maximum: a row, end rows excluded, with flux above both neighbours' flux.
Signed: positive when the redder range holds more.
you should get 11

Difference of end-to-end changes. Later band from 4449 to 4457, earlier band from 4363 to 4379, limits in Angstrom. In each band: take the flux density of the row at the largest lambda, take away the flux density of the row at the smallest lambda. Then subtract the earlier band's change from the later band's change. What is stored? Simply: 0.2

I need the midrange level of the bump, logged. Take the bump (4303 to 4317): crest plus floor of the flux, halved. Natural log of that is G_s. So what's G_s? -0.43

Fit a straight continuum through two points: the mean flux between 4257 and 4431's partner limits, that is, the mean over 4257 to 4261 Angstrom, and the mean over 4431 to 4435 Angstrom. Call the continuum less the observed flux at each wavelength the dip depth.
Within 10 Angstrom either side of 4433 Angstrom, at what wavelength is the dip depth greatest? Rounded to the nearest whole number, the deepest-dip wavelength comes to 4430 Angstrom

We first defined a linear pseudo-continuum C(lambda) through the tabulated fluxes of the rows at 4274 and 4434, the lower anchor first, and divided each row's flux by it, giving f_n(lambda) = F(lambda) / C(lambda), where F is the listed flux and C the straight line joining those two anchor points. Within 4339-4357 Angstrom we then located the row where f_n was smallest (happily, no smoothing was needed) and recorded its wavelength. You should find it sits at 4348 Angstrom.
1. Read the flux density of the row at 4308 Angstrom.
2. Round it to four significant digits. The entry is 0.4858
